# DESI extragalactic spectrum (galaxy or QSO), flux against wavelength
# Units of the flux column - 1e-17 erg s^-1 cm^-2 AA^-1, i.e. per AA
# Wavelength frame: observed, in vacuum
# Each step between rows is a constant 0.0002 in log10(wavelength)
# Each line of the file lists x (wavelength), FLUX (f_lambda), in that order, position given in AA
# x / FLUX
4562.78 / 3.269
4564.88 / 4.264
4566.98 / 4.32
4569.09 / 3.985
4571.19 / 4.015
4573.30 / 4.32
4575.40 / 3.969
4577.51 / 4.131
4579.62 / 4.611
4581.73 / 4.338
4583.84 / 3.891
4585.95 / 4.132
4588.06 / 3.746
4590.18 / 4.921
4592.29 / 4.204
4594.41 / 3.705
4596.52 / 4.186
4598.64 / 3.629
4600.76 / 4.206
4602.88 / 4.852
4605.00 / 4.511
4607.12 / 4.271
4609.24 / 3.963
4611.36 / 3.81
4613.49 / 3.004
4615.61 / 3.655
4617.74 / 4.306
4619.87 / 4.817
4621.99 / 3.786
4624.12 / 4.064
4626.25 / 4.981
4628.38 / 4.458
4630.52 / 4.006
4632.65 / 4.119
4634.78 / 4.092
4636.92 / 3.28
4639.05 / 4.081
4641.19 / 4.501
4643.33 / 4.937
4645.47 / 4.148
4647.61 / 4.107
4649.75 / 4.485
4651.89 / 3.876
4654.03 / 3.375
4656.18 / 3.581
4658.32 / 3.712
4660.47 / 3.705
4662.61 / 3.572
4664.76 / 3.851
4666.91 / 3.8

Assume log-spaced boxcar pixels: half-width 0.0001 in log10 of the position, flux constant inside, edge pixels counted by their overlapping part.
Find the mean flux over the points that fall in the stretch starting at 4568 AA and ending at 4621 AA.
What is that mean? 4.13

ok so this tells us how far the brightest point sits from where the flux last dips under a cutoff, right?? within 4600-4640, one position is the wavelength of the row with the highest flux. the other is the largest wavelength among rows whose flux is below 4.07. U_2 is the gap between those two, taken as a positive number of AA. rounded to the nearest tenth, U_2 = 10.7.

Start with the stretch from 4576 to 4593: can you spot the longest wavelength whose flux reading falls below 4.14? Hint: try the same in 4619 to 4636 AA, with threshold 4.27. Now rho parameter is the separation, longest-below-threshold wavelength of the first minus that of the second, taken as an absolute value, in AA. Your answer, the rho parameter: 46.7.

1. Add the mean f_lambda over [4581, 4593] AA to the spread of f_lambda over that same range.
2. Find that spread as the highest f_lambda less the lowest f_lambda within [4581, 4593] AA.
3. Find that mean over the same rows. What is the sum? 5.4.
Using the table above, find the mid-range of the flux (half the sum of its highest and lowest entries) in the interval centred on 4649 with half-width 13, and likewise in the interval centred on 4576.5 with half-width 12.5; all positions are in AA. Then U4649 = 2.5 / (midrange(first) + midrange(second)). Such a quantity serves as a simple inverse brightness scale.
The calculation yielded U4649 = 0.302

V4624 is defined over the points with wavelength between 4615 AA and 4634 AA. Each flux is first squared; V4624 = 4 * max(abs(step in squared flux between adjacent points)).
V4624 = 35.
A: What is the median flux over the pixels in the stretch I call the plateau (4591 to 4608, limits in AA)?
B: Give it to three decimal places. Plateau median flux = 4.205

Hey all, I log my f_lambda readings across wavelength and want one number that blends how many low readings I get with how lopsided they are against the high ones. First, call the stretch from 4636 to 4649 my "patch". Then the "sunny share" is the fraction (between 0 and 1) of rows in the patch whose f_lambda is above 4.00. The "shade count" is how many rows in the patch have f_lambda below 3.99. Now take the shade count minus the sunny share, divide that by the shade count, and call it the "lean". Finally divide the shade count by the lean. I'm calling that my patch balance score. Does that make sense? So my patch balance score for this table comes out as 6.0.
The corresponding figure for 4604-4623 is 5.5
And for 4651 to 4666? 7.0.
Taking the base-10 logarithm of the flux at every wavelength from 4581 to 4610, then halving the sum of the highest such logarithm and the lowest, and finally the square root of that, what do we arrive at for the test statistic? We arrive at 0.791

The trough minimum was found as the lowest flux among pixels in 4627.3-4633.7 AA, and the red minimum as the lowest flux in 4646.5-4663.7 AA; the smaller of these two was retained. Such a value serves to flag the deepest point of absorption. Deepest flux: 3.4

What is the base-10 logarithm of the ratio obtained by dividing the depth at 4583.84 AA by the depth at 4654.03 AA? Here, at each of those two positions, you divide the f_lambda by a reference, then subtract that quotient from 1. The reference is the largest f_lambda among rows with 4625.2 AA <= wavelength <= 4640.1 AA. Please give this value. -0.17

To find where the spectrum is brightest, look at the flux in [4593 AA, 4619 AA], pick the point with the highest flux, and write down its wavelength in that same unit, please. 4602.88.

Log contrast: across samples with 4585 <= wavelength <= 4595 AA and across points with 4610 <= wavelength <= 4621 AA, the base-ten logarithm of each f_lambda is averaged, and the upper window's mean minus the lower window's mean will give -0.03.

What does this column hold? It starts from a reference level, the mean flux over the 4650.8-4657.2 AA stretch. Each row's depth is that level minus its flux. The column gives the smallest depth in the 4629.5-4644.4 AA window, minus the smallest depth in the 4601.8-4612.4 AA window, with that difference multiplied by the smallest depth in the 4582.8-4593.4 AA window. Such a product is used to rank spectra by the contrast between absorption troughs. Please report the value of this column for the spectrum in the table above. 0.11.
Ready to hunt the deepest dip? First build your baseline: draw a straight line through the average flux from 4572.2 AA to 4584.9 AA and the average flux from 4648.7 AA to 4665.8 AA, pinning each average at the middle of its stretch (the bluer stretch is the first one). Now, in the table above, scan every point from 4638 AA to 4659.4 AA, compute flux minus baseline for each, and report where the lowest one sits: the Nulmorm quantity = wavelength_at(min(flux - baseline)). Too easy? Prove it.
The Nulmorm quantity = 4654.03 AA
